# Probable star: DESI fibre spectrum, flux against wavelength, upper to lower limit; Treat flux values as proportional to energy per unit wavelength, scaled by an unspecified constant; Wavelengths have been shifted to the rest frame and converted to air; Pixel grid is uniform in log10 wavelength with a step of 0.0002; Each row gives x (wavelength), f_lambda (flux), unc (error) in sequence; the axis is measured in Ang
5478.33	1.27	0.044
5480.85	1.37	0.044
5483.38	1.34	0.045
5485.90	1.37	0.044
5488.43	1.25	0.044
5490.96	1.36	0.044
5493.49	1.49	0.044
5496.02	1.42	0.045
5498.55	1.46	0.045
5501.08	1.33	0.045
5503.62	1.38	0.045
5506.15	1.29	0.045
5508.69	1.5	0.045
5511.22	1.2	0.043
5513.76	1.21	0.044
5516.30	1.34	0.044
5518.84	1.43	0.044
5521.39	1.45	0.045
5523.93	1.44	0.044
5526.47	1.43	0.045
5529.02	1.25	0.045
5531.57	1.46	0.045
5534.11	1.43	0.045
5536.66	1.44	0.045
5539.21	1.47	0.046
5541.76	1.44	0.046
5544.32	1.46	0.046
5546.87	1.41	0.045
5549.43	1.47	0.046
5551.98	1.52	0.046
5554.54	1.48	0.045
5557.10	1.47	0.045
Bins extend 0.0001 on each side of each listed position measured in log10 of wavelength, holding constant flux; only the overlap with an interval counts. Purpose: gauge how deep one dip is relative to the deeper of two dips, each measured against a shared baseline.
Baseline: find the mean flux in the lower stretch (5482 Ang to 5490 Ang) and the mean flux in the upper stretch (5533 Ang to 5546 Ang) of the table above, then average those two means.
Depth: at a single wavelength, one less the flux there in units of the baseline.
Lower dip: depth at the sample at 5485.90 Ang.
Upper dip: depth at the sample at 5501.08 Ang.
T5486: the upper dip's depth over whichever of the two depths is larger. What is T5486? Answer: 1.0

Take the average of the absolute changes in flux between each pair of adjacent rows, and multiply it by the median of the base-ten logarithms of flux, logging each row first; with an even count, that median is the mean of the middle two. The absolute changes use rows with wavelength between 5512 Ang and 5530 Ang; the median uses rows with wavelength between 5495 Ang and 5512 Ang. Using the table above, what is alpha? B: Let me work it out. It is 0.0103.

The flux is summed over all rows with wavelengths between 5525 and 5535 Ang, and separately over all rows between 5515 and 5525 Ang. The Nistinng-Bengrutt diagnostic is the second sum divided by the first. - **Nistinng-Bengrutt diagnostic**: 1.02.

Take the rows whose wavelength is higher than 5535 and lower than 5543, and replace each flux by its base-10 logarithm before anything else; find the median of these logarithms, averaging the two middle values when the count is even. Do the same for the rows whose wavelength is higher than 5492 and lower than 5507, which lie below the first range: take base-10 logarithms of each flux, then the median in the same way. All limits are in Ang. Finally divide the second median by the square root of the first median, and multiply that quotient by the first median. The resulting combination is 0.058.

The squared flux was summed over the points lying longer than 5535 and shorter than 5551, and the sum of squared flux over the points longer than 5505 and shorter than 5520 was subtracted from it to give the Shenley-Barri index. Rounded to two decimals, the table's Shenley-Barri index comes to 1.93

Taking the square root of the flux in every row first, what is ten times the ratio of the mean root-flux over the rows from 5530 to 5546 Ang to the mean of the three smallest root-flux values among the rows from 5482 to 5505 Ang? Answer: 10.5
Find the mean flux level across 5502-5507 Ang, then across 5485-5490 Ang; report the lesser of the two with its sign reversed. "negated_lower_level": -1.31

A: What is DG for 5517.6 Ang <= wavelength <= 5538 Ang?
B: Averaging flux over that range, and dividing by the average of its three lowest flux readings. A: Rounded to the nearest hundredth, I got 1.03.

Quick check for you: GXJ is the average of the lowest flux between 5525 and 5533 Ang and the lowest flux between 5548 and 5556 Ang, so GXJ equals 1.36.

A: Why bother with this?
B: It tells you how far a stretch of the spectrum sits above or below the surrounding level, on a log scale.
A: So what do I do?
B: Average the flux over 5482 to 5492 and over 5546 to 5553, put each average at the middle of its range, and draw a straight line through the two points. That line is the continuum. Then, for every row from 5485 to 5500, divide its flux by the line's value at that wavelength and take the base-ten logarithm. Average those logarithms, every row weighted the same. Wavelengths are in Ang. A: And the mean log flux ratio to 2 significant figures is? 0.015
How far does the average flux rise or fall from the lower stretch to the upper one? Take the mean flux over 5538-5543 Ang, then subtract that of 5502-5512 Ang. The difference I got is 0.11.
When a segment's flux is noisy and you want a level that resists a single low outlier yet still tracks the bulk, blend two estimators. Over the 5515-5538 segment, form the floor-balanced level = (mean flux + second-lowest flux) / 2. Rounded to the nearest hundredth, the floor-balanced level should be 1.37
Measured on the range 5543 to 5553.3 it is 1.46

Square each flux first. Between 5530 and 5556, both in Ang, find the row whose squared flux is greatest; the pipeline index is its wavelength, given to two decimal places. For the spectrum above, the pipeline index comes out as 5551.98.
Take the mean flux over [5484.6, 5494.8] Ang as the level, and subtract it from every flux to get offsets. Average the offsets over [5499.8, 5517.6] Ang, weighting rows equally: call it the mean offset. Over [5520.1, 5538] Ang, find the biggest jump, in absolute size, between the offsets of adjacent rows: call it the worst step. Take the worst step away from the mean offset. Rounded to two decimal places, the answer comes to -0.26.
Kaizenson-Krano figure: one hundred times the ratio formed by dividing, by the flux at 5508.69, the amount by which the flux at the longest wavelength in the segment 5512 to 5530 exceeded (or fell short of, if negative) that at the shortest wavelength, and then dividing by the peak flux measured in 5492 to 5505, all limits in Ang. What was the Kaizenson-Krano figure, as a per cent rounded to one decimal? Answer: 1.8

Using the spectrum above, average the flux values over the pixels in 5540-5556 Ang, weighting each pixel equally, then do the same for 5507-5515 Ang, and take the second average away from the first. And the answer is 0.16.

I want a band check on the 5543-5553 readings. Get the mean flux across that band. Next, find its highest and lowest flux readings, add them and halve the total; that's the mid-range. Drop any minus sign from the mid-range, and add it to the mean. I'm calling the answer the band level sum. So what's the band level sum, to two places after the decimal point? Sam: 2.93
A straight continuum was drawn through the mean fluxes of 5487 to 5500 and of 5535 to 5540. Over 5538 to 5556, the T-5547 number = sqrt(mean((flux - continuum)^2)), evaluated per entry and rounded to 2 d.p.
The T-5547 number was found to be 0.03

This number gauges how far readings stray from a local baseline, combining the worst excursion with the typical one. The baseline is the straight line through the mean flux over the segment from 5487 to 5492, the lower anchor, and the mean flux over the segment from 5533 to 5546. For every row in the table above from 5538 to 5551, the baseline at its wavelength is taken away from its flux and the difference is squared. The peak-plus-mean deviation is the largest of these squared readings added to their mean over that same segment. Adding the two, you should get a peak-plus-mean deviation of 0.004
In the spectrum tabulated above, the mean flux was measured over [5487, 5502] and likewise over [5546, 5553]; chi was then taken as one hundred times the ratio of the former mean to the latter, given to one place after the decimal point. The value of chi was 94.4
